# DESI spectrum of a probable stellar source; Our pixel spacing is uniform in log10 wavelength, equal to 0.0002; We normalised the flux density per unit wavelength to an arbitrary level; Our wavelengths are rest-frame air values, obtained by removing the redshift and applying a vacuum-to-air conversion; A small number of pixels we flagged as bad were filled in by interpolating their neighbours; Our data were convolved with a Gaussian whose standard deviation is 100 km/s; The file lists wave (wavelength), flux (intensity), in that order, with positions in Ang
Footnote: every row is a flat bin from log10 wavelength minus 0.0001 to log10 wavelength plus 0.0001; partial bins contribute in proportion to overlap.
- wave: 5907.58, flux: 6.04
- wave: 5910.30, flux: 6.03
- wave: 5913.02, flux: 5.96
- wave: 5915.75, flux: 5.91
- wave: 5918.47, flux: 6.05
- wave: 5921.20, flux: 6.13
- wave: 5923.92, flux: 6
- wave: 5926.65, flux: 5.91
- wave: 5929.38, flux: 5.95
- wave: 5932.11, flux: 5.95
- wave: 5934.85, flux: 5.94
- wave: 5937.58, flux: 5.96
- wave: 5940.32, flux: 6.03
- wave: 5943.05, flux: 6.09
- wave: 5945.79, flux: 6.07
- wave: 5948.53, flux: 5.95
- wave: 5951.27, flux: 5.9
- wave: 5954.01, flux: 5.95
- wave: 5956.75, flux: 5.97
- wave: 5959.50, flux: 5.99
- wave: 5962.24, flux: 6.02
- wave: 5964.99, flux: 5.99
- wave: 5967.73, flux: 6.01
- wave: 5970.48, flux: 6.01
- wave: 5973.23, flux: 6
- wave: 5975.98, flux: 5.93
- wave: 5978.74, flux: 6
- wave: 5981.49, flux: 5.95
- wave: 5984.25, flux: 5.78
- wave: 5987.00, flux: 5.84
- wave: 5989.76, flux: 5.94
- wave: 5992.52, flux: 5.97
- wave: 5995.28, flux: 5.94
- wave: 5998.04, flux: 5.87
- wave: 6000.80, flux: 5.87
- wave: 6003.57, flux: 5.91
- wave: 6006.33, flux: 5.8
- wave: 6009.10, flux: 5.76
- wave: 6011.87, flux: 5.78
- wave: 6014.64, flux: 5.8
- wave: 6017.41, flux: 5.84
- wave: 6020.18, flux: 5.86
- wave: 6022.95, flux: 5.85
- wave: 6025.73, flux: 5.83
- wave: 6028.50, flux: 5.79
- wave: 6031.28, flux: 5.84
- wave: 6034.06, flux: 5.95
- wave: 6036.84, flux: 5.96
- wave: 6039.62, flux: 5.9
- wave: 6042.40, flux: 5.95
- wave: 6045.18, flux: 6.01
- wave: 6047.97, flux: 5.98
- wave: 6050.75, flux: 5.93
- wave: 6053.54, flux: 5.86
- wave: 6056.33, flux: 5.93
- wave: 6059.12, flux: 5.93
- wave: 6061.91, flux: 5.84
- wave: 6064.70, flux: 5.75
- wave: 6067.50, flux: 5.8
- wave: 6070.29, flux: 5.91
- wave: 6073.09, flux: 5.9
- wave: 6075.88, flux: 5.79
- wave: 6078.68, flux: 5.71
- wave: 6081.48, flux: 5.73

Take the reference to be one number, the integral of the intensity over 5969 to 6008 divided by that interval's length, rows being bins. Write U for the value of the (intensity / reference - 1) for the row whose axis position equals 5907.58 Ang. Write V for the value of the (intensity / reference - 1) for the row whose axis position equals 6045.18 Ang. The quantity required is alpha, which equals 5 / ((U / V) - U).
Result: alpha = 4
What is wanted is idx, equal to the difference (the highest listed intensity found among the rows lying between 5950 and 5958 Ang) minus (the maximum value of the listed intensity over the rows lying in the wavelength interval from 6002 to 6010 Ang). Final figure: 0.06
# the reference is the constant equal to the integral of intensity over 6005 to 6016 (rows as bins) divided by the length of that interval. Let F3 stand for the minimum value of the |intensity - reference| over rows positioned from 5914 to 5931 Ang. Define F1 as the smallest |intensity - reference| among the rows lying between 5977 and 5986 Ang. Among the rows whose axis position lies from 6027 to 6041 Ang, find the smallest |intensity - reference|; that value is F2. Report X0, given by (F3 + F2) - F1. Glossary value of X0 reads 0.14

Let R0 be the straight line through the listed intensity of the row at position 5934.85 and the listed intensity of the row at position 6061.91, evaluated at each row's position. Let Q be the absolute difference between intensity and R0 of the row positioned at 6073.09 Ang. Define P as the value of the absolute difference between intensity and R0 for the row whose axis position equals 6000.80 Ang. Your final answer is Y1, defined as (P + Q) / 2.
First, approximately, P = 0.02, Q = 0.07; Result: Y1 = 0.04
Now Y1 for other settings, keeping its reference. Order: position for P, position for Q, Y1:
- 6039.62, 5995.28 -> 0.05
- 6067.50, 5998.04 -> 0.03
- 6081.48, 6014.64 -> 0.09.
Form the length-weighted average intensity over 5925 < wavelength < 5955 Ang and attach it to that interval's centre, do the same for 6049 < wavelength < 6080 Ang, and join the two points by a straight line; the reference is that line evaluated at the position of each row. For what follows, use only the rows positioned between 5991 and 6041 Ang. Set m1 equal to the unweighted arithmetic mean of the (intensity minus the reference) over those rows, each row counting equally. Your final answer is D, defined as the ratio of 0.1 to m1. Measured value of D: -2.7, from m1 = -0.037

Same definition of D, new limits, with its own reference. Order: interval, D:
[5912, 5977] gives 5.5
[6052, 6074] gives 9.0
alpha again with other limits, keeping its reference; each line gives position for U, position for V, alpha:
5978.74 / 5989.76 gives 2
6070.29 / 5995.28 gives -38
